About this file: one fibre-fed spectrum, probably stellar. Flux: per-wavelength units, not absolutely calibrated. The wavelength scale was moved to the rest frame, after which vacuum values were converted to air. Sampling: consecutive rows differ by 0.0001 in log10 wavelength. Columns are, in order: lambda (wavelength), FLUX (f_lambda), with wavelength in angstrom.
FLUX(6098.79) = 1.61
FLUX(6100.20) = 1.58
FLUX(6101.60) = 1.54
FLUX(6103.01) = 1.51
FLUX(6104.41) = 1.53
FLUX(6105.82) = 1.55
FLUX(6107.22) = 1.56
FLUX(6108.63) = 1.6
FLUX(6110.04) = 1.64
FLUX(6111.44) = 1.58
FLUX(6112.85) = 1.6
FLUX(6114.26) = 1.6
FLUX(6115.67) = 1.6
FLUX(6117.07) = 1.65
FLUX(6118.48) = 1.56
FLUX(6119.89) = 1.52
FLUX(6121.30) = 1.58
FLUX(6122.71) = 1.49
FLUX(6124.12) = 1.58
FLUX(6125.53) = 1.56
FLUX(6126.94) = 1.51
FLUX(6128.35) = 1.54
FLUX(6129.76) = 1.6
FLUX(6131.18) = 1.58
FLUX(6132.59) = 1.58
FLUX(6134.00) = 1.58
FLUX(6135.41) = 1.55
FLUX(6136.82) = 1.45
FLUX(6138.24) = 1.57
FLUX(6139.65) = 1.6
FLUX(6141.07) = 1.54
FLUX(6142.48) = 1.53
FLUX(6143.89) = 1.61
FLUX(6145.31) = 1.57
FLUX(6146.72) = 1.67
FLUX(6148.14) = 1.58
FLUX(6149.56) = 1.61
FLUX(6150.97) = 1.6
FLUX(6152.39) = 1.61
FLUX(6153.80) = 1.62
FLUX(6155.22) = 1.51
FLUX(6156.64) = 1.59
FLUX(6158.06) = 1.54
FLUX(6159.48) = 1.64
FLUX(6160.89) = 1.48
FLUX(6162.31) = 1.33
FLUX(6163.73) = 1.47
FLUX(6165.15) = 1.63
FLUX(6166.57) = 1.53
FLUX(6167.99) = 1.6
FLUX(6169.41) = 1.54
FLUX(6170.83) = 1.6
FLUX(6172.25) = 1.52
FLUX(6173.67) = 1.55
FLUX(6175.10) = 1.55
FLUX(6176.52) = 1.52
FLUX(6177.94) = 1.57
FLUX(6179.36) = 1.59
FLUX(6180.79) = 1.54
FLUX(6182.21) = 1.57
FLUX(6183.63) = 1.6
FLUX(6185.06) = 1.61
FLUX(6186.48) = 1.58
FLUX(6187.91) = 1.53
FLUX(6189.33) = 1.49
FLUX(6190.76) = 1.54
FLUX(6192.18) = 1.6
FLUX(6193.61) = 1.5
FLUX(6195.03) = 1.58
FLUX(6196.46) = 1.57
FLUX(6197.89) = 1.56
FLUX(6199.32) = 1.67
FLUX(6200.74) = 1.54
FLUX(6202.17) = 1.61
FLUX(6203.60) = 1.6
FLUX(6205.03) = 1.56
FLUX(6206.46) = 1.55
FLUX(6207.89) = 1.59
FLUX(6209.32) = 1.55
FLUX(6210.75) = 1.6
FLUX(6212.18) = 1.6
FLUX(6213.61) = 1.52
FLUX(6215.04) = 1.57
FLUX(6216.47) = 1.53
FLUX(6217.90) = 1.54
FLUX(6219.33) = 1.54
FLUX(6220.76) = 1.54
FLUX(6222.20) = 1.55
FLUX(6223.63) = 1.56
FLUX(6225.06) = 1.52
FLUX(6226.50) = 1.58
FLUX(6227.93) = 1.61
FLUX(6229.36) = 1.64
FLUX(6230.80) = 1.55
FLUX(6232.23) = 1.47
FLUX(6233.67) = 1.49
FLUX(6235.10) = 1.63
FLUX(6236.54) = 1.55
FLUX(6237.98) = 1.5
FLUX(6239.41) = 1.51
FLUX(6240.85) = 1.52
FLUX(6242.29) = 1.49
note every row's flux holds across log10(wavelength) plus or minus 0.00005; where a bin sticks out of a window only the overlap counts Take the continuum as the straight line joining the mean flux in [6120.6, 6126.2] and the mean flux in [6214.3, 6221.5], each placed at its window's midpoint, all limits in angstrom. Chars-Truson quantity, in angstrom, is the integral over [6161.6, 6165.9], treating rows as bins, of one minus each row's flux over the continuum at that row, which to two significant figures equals 0.20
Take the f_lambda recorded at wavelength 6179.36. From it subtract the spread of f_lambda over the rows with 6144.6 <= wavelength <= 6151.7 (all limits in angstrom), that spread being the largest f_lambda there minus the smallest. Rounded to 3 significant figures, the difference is 1.49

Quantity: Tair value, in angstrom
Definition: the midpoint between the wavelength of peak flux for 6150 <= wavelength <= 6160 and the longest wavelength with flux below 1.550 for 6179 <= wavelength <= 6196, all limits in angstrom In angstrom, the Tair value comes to 6176.5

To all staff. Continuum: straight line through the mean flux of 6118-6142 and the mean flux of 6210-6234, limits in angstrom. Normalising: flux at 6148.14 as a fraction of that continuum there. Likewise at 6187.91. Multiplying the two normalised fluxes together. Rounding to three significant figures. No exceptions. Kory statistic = 1.00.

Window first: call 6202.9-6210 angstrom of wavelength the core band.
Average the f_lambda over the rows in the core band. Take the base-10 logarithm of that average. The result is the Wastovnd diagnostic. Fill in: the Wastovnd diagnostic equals 0.196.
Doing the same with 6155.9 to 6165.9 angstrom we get 0.183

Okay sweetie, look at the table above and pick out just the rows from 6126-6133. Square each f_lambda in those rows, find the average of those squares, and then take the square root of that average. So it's 1.56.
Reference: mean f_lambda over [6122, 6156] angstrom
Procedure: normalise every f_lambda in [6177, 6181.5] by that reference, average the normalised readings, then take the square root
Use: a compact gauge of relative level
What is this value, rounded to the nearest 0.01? 1.00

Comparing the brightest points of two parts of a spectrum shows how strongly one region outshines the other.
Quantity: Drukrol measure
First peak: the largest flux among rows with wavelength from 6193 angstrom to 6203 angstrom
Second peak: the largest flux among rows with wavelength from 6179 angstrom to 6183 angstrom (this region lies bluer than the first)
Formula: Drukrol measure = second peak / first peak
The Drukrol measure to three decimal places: 0.952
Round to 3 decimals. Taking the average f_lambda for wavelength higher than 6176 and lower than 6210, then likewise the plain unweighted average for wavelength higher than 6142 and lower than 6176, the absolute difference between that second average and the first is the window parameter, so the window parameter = 0.006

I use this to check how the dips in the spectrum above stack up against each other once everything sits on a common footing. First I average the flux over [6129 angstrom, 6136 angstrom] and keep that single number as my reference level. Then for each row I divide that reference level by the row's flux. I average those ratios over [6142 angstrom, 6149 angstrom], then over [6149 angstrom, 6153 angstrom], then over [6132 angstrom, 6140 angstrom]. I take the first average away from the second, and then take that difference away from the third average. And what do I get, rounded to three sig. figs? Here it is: 1.03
